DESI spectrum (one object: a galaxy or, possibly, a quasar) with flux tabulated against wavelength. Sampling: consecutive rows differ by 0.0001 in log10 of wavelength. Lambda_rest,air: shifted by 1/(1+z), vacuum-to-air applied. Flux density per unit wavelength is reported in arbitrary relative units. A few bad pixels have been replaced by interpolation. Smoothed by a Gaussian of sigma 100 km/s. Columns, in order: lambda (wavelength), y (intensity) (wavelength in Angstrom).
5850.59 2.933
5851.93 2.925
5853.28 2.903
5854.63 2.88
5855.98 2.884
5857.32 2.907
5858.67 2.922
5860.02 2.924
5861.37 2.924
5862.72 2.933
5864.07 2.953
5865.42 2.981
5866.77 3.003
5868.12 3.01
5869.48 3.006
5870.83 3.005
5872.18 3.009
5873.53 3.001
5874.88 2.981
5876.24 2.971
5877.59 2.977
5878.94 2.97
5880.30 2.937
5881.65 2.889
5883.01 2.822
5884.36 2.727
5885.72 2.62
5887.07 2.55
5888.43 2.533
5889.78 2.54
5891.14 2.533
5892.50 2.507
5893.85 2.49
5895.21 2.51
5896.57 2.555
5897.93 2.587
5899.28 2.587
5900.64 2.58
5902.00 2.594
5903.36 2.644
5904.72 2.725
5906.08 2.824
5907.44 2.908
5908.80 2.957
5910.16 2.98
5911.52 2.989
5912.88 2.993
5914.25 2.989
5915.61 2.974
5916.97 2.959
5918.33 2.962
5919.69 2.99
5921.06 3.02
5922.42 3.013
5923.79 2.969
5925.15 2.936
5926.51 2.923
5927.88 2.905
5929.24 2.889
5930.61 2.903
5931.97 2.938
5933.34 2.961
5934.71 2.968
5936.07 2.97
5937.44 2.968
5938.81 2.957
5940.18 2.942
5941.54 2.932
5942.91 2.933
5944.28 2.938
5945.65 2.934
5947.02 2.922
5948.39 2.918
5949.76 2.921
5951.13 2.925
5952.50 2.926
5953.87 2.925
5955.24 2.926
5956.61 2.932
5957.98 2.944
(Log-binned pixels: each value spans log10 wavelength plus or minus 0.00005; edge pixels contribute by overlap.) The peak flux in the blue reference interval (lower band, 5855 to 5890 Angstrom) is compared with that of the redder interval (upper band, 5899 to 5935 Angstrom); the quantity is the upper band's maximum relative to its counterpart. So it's 1.00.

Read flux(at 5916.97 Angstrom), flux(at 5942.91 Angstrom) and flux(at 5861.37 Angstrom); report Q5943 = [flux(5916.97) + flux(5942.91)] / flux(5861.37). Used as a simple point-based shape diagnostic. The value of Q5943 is 2.02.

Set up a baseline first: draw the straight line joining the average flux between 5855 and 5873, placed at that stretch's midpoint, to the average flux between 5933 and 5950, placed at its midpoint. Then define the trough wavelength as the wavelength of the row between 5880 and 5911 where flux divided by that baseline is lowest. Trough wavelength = 5893.85 Angstrom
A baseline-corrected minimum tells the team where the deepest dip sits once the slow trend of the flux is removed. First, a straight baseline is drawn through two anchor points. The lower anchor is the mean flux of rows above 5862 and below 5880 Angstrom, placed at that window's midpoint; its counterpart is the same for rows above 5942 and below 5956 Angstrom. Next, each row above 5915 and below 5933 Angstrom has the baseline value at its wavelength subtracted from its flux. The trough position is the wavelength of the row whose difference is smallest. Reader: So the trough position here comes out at 5929.24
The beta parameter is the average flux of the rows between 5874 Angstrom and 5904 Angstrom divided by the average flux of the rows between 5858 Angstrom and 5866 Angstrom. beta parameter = 0.91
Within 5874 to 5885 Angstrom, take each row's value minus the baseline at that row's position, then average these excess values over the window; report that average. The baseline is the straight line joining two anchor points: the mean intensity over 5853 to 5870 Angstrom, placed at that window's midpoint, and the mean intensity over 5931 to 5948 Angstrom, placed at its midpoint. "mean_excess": -0.03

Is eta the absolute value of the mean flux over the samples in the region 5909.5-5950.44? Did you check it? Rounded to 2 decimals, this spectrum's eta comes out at 2.95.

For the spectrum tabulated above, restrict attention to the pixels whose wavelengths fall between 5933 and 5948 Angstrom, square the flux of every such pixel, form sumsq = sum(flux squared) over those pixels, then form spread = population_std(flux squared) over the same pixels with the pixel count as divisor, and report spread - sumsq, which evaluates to -95.5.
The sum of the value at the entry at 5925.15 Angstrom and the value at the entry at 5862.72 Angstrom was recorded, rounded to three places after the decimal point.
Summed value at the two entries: 5.869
